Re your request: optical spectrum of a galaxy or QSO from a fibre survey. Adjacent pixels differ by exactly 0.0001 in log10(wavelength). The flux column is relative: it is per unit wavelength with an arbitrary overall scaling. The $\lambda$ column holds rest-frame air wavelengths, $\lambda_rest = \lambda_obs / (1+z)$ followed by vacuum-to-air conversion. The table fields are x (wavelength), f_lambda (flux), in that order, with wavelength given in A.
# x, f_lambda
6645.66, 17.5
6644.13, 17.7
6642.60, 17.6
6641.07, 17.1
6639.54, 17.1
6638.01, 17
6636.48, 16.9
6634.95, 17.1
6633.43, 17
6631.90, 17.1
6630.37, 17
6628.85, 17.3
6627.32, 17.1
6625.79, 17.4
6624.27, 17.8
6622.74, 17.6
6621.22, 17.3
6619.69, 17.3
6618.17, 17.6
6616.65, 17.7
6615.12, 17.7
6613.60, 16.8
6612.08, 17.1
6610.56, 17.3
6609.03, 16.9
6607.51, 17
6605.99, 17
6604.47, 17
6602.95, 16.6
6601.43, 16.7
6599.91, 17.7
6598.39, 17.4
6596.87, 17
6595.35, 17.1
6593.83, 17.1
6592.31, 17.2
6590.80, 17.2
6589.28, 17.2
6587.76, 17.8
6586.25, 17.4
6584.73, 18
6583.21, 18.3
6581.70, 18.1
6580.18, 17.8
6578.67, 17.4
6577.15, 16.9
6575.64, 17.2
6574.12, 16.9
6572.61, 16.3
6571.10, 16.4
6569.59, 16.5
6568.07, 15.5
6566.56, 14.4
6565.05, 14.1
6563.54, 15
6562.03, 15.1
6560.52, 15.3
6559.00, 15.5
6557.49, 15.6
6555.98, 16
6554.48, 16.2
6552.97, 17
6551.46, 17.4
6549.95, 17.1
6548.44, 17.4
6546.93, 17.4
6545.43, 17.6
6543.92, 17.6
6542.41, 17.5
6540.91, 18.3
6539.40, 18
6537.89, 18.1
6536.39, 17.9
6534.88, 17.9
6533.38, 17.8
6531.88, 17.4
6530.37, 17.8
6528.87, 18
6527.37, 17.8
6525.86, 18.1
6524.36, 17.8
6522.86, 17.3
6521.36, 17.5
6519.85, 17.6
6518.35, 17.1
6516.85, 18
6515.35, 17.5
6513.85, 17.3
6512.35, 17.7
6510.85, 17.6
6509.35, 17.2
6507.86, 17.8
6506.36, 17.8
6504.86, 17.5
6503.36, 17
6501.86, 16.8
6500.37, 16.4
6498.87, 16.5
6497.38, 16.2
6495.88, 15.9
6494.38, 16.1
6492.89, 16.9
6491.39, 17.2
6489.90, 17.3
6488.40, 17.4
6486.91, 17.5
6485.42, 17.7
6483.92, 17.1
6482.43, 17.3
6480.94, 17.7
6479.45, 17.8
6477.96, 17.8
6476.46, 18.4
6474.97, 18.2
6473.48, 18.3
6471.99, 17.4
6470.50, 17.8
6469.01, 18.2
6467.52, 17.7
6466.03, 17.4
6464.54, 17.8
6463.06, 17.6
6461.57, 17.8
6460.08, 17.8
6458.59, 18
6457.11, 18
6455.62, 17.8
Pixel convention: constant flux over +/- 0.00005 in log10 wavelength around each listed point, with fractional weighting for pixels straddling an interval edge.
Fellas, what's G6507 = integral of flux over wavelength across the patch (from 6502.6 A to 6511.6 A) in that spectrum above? 157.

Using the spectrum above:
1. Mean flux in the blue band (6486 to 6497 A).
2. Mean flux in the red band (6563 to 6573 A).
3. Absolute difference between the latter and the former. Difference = 1.44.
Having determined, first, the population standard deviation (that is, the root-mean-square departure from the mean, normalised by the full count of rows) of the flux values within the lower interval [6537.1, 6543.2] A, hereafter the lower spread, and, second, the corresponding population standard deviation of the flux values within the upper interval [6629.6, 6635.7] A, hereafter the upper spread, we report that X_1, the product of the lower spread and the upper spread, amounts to 0.015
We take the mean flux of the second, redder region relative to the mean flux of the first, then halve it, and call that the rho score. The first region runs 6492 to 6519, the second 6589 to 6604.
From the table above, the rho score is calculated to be 0.501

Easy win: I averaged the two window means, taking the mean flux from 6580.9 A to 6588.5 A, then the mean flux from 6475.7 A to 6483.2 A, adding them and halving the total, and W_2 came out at 17.9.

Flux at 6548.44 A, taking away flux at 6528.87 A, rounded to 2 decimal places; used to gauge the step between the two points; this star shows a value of -0.60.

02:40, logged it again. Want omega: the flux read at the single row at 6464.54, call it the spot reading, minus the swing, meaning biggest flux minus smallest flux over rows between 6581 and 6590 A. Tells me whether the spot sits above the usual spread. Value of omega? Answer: 16.70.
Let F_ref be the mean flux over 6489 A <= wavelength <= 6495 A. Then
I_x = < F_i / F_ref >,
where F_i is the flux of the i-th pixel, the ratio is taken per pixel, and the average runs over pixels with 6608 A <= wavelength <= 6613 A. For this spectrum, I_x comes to 1.01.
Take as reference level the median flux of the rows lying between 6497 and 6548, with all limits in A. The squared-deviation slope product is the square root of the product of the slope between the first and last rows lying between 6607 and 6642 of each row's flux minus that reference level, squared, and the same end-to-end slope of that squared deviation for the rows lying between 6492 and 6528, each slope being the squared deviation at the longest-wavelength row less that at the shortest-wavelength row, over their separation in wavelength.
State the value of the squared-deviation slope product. 0.007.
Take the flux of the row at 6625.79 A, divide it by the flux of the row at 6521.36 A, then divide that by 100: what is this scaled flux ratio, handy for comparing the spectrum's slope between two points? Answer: 0.0099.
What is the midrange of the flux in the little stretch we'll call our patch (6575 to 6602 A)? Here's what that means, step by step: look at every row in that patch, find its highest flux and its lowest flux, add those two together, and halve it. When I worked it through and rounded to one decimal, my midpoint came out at 17.5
